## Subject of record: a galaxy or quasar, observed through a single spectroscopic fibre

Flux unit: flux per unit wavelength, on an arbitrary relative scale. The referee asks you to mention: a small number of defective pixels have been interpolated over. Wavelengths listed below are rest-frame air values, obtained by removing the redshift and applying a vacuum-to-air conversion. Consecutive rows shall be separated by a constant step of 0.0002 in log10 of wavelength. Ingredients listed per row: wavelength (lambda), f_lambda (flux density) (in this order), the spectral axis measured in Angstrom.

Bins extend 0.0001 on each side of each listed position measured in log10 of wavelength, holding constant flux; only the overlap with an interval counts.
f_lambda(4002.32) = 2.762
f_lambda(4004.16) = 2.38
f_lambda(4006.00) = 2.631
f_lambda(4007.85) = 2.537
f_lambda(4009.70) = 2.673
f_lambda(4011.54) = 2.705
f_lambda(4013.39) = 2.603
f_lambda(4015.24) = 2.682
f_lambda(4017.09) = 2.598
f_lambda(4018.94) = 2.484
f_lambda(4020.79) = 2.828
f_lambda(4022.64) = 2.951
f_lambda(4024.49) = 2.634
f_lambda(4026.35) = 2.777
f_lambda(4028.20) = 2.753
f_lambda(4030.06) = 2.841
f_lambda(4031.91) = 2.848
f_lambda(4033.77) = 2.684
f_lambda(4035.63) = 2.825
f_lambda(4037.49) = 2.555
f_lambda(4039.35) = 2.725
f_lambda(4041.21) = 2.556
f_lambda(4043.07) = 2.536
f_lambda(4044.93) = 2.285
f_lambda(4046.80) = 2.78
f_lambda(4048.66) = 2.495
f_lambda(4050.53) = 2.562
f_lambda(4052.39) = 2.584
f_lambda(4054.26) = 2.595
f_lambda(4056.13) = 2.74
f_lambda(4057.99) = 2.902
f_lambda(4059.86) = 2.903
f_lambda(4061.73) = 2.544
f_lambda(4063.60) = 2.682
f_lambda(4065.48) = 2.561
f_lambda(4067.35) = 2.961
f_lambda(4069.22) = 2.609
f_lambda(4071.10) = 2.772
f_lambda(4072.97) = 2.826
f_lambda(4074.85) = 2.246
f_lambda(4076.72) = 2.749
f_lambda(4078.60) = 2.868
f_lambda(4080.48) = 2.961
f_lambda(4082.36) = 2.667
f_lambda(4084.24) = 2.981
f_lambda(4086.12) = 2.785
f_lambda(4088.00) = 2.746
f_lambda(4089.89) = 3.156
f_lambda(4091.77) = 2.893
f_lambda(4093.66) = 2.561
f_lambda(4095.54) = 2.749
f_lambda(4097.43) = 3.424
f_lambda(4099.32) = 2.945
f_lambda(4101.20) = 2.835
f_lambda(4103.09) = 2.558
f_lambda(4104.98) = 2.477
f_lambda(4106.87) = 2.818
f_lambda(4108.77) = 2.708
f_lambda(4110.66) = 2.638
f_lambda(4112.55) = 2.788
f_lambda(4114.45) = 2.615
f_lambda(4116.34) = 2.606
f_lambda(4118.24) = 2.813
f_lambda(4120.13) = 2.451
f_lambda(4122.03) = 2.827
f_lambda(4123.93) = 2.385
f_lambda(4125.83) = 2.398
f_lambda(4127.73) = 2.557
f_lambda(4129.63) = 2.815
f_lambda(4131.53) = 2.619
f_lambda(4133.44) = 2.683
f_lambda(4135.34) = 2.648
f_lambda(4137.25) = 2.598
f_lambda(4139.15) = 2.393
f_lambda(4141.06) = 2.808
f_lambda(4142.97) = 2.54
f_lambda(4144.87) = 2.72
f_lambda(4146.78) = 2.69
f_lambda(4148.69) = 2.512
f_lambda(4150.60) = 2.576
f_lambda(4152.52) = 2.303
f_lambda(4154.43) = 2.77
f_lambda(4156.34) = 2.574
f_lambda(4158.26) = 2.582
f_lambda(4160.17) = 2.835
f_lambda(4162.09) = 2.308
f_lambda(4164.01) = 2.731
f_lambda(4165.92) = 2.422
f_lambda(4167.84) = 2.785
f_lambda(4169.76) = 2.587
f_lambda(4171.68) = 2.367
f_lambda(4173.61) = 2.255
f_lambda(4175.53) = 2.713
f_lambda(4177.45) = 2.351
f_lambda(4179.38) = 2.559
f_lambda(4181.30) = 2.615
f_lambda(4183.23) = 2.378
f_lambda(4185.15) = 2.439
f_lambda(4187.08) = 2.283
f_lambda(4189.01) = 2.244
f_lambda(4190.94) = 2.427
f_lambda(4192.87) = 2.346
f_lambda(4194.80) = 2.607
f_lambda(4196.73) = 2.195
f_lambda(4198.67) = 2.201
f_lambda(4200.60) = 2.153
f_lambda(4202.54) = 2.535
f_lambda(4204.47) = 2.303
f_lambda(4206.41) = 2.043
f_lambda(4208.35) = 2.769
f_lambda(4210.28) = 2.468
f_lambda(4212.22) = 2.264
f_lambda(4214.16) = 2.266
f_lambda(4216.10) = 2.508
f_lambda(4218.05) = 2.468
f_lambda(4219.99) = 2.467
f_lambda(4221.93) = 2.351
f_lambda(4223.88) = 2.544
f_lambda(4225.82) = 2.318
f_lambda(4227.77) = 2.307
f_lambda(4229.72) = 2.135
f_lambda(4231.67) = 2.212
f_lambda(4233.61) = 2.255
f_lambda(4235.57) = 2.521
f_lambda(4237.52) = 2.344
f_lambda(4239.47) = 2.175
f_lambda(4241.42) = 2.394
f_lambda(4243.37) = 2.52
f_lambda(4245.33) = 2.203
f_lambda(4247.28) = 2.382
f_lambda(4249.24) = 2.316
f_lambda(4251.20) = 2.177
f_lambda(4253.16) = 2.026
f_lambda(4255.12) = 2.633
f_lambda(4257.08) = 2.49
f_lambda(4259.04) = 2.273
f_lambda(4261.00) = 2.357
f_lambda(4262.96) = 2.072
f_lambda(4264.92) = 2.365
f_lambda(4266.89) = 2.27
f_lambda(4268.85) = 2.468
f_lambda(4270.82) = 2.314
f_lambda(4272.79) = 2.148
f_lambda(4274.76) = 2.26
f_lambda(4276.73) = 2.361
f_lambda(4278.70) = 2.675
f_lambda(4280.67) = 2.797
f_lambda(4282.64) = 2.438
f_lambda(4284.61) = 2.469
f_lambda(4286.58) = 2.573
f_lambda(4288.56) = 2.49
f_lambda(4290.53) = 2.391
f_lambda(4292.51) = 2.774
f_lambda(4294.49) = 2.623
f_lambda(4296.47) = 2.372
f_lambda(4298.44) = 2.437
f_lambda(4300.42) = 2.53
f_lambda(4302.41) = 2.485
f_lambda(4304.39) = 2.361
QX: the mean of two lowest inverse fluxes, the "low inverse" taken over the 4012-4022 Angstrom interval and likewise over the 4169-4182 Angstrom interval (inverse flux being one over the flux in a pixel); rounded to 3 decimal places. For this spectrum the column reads 0.361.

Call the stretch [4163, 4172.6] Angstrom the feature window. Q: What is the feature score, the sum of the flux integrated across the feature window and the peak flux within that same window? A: 27.5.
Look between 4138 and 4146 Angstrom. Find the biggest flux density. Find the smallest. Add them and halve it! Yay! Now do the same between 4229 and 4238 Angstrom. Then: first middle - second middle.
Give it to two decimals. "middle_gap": 0.27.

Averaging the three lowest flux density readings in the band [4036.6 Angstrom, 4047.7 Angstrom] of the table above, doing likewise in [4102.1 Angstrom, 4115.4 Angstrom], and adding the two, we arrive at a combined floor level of 5.0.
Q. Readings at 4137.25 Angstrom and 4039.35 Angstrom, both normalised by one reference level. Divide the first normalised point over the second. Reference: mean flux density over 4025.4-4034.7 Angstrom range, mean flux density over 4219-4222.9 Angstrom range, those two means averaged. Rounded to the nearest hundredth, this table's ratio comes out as 0.95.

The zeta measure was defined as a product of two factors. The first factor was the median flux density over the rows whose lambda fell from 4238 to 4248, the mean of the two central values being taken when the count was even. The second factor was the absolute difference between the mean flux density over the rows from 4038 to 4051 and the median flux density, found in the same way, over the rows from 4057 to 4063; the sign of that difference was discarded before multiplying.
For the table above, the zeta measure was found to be 0.81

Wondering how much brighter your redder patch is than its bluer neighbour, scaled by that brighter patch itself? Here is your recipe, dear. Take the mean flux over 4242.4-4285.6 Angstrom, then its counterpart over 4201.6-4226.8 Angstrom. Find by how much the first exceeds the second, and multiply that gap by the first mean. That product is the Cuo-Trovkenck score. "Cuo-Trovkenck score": -0.10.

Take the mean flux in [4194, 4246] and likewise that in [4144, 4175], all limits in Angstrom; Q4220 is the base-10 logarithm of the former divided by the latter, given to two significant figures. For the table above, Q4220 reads -0.037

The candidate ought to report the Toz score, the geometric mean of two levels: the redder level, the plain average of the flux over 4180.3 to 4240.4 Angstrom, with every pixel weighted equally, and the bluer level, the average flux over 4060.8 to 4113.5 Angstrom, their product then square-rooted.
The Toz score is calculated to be 2.56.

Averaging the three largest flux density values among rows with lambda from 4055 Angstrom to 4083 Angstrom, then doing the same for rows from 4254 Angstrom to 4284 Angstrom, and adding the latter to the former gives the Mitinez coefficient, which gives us 5.64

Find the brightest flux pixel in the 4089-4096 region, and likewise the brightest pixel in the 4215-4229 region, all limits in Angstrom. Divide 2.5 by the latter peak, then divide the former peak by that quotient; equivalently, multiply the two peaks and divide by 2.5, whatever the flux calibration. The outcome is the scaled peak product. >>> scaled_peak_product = 3.21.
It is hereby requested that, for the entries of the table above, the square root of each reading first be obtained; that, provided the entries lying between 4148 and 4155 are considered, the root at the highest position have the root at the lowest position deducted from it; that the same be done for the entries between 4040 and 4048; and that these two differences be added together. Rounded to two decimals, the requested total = 0.15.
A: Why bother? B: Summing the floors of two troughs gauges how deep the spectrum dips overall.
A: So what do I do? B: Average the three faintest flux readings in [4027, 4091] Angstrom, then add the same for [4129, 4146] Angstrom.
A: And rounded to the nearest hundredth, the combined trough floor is 4.85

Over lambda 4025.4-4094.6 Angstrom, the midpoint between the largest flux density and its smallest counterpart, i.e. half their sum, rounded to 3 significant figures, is 2.70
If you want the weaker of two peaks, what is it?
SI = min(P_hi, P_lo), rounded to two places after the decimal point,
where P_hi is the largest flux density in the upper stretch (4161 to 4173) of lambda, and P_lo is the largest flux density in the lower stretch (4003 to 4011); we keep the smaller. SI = 2.67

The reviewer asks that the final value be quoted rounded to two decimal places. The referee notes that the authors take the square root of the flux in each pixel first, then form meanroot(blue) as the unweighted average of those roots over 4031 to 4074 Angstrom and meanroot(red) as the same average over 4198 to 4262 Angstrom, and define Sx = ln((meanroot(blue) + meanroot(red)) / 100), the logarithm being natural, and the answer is -3.45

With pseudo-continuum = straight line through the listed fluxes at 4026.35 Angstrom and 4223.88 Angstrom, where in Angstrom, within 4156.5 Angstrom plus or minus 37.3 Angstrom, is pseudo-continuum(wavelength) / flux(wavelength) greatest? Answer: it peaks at 4173.61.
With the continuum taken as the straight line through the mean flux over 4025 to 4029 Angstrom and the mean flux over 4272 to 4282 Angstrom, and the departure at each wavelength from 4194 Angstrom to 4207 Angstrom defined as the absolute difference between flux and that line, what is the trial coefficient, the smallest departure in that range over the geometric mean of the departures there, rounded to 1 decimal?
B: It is 0.0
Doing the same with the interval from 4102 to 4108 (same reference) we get 0.7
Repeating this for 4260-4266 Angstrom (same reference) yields 0.6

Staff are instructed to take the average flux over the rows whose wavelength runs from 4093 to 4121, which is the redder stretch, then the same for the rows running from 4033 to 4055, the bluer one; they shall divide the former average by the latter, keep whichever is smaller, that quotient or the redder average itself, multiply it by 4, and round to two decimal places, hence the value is 4.21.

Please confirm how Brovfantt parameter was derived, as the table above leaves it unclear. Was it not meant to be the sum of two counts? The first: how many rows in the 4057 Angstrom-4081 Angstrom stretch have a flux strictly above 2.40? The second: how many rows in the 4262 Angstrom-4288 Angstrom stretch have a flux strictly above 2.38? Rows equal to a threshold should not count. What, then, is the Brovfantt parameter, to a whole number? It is 18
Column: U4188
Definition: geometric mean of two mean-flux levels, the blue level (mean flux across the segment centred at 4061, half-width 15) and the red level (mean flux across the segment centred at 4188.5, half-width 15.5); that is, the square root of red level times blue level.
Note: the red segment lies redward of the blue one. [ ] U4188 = 2.53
